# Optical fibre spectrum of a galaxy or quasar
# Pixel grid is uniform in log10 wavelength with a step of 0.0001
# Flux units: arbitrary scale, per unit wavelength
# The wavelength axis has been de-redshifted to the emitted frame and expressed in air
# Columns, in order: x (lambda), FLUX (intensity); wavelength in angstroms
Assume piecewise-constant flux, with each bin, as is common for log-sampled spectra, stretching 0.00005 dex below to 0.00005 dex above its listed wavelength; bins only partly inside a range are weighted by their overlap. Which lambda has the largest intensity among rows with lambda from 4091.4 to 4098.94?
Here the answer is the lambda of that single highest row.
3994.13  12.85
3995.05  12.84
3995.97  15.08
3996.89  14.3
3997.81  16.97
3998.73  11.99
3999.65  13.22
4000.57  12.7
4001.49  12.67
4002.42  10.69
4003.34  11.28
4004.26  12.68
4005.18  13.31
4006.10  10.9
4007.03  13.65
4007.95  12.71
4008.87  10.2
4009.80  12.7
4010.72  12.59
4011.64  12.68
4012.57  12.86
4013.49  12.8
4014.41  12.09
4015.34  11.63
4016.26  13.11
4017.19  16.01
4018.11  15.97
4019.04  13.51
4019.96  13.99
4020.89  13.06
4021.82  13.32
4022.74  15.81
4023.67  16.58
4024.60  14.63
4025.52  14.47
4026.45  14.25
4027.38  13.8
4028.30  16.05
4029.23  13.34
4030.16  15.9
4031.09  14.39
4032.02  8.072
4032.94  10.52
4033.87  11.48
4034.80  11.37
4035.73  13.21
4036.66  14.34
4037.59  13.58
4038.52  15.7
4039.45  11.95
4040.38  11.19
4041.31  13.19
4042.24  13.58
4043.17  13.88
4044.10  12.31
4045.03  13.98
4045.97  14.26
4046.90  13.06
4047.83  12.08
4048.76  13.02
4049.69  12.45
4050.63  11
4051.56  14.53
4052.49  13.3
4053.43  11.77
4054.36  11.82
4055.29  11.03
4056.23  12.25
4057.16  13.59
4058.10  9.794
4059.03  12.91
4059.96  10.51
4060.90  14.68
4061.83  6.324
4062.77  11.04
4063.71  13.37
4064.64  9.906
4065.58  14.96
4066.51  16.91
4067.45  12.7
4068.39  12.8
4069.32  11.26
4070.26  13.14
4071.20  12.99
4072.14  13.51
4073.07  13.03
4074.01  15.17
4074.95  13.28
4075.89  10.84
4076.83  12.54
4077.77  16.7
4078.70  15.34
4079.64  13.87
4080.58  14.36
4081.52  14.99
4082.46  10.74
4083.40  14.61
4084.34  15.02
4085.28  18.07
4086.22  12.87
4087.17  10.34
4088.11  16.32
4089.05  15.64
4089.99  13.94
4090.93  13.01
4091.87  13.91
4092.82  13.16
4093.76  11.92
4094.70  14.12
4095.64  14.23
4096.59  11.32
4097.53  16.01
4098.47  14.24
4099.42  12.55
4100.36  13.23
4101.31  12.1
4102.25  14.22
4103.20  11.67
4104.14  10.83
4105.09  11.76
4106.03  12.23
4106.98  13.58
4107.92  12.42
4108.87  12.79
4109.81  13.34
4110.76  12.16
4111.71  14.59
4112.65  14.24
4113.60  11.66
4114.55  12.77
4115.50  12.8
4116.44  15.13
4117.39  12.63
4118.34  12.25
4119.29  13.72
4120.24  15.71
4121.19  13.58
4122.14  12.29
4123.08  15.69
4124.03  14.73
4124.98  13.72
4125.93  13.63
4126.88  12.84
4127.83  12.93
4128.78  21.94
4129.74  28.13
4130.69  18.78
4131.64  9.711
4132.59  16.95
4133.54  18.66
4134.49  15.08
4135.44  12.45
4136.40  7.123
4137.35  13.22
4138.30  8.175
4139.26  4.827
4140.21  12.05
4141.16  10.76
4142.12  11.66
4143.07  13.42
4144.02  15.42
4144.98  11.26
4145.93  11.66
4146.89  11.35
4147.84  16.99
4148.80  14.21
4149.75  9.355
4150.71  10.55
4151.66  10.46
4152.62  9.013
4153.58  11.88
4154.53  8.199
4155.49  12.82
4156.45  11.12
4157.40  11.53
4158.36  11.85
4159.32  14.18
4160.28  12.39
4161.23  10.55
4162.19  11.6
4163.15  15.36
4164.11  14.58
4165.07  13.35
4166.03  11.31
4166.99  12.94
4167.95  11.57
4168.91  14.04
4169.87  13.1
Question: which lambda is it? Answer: 4097.53 angstroms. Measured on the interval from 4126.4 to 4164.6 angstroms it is 4129.74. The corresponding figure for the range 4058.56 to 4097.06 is 4085.28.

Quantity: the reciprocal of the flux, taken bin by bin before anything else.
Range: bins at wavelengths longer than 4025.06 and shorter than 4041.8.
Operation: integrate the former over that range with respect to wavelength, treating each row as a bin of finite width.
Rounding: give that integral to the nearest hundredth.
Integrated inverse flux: 1.31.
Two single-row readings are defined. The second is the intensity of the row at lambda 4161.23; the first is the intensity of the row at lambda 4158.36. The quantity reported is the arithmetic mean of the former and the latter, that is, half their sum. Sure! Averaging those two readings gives 11.2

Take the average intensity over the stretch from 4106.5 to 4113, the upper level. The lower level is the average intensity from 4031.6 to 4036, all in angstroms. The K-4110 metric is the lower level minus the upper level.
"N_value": -2.4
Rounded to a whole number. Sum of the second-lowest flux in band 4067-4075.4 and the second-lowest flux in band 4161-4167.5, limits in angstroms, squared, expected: 576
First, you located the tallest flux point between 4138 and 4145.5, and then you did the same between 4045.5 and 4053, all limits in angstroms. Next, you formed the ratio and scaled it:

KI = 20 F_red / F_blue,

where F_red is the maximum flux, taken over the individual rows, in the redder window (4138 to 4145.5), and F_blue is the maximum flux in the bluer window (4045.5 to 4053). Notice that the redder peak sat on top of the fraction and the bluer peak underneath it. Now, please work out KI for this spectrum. 21.2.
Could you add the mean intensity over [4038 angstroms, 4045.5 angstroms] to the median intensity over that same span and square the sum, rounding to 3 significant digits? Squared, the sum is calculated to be 708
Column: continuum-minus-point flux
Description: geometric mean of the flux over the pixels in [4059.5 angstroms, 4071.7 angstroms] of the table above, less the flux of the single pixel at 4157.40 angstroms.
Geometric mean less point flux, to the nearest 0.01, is 0.52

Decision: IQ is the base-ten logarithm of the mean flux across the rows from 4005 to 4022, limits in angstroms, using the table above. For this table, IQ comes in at 1.114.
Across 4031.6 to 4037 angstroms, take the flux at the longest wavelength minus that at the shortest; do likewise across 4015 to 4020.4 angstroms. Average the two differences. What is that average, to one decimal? 4.3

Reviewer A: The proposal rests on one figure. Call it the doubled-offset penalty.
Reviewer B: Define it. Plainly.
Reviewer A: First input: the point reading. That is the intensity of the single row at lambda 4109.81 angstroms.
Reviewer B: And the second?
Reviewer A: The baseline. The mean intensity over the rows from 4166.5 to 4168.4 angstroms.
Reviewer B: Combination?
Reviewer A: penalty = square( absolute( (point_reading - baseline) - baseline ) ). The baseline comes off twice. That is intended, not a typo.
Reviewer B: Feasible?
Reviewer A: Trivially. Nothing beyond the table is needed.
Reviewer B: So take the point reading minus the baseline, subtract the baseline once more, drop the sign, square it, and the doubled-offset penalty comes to 125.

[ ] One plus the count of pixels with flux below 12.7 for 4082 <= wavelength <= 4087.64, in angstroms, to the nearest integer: 3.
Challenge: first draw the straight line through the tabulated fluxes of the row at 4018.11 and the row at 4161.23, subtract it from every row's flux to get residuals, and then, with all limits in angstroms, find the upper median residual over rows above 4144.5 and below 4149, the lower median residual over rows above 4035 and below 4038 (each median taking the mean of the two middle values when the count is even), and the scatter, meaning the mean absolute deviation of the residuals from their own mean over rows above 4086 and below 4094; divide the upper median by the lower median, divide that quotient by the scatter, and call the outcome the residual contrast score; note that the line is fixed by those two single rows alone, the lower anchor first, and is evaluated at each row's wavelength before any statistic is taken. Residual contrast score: -0.2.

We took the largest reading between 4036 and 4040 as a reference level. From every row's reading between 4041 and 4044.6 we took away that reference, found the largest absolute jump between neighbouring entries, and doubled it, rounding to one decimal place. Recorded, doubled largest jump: 3.1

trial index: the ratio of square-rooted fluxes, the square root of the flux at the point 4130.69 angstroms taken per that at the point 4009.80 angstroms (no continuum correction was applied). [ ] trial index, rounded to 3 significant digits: 1.22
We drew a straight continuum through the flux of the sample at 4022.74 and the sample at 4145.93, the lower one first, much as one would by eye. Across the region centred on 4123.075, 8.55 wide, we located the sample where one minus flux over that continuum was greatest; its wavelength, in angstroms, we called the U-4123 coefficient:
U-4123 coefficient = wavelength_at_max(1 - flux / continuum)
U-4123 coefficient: 4122.14 angstroms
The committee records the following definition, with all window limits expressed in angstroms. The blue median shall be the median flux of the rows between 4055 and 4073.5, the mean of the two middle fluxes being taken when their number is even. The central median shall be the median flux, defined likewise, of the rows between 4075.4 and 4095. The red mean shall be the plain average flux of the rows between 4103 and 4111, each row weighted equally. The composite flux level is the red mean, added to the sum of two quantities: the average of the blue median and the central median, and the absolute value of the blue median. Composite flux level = 38.6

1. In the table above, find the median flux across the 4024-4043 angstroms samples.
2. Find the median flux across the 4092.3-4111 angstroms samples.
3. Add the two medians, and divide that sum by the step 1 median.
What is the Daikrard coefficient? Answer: 1.933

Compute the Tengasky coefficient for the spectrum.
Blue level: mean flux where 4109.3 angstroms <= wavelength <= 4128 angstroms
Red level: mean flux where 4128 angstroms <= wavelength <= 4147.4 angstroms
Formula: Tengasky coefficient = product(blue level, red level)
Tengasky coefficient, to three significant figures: 184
